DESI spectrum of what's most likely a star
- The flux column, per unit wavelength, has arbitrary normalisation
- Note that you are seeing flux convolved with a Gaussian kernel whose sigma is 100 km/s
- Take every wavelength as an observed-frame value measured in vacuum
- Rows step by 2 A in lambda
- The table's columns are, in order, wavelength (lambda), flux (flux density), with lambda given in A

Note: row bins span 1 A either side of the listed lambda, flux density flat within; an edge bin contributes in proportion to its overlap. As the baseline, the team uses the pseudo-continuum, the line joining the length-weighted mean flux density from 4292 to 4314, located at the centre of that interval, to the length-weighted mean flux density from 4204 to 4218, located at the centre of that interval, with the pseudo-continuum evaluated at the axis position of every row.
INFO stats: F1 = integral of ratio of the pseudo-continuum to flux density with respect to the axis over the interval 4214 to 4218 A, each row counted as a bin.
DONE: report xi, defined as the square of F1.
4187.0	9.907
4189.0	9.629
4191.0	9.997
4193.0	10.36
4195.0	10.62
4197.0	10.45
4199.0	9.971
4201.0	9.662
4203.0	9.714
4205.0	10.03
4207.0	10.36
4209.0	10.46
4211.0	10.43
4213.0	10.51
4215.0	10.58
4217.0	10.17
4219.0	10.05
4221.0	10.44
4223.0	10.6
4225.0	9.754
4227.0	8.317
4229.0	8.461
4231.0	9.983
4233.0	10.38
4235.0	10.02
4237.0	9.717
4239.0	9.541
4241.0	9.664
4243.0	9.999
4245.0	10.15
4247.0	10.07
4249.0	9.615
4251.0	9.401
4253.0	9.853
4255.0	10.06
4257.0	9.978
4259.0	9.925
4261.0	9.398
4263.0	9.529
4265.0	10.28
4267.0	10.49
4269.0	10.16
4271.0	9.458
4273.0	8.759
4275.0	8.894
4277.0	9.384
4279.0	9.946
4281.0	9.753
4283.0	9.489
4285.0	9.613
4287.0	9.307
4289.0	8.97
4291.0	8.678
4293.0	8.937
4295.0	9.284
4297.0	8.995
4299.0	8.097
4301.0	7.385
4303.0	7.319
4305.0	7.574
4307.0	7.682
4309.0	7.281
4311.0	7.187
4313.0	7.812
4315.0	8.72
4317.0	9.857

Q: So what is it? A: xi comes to 15.6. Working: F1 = 3.95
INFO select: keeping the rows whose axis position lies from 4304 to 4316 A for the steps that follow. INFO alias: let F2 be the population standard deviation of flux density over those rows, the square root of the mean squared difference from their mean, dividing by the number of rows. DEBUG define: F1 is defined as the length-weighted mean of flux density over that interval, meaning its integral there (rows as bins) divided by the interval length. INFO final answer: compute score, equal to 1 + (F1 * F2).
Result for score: 4.9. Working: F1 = 7.7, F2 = 0.50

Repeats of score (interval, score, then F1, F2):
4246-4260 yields 3.3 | 9.8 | 0.23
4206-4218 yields 2.4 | 10.4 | 0.13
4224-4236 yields 8.6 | 9.5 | 0.80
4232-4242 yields 4.0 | 9.9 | 0.30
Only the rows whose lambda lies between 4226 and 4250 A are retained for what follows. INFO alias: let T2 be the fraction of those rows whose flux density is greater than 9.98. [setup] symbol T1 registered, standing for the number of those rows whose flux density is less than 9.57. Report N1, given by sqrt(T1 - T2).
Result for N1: 1.58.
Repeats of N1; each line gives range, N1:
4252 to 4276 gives 2.16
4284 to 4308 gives 3.32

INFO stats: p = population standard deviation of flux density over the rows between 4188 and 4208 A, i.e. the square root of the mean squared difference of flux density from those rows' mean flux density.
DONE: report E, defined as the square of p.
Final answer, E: 0.1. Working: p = 0.33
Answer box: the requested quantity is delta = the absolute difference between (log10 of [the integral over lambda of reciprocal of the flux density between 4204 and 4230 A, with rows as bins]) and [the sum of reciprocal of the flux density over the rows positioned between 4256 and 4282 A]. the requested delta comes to 0.93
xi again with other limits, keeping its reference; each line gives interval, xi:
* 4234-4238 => 15.5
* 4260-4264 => 14.6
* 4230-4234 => 14.9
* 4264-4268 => 11.8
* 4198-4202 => 18.8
